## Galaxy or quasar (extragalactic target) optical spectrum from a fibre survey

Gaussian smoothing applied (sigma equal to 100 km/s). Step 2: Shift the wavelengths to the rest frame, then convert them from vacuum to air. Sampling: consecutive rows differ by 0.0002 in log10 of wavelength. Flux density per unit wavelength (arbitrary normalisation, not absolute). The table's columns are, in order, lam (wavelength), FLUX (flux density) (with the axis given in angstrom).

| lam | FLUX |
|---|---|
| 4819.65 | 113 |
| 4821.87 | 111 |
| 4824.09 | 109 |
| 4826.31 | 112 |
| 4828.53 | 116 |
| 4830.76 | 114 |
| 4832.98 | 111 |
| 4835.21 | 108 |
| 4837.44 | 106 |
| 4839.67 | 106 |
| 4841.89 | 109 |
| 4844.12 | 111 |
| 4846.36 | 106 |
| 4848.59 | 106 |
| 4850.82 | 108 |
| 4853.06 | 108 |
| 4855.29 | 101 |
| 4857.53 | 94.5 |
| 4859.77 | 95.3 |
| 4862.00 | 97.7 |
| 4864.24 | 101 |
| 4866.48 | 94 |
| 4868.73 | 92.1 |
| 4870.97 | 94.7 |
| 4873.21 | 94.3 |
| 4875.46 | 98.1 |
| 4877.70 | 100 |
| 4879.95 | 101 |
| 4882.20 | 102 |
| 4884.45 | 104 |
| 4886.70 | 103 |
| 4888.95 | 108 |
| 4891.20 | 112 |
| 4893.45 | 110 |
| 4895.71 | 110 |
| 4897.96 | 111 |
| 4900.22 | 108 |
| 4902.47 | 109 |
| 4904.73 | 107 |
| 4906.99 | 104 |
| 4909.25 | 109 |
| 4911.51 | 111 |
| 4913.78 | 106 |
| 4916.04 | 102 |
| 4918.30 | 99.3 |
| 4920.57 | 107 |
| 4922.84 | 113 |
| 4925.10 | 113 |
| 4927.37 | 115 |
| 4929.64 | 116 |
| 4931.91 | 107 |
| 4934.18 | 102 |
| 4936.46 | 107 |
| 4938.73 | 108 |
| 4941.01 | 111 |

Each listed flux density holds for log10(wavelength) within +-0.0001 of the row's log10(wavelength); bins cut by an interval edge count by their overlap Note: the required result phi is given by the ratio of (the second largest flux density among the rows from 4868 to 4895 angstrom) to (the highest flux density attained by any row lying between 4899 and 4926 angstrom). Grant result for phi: 0.97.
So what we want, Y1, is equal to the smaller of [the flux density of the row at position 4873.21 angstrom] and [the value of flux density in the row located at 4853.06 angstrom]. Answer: 94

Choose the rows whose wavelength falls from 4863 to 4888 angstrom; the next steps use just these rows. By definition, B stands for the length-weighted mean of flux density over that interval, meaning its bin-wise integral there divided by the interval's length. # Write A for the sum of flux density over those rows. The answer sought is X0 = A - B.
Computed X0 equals 986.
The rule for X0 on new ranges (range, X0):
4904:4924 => 852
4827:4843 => 660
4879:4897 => 744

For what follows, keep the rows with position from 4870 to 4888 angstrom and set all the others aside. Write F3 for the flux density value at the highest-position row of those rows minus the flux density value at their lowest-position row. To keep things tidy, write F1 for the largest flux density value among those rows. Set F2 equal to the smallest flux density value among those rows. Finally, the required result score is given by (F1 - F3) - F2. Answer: 1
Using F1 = 104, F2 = 94.3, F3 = 8.3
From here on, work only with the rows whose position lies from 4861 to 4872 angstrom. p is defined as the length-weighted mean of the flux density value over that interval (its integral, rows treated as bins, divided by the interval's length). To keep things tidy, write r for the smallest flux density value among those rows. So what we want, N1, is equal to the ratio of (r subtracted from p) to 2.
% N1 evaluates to 1.87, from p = 96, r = 92.1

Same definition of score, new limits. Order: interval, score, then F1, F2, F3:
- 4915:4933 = 12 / 116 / 99.3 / 5.0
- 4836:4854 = 3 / 111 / 106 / 2.0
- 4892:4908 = 13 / 111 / 104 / -6.0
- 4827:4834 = 10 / 116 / 111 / -5.0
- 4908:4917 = 16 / 111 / 102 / -7.0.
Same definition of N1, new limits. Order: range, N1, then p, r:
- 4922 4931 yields 0.60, 114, 113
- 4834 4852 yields 0.74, 107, 106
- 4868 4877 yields 1.57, 95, 92.1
